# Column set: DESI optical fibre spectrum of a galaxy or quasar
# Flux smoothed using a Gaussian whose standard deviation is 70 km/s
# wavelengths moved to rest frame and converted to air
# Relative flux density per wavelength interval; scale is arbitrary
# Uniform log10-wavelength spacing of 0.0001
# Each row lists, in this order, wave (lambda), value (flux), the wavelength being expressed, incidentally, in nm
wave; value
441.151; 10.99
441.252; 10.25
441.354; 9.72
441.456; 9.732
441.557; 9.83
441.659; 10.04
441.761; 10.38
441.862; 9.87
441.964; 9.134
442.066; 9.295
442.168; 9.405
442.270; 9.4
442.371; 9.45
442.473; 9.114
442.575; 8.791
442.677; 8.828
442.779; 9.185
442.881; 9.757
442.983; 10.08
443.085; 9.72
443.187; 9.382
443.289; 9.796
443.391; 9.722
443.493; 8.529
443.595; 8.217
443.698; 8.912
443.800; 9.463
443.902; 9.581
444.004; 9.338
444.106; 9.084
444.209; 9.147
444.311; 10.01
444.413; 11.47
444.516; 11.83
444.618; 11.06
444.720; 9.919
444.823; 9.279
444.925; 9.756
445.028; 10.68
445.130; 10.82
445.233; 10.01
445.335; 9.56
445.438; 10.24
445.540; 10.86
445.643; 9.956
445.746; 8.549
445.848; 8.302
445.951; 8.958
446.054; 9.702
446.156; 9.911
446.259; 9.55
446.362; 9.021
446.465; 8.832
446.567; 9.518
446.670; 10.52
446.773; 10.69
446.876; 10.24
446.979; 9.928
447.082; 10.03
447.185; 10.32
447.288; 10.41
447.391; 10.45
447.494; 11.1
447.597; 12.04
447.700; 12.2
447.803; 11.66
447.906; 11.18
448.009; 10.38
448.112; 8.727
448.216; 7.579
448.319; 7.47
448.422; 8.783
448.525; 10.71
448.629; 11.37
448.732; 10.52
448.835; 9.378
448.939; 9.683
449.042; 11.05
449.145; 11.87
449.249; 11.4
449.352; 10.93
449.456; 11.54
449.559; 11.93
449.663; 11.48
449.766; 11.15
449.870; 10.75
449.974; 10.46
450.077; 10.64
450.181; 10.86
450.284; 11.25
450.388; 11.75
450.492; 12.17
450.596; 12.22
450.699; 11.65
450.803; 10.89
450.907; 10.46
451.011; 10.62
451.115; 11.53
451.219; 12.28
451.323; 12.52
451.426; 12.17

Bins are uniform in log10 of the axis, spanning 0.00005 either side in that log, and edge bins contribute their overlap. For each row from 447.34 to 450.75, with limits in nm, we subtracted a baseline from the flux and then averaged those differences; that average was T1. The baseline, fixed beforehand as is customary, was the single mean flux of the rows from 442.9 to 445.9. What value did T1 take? 1.0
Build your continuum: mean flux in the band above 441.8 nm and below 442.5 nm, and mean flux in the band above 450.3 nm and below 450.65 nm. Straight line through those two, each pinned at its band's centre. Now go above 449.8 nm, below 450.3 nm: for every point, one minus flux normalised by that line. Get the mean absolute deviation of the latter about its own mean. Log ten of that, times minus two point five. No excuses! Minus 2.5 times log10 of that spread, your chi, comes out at 4.5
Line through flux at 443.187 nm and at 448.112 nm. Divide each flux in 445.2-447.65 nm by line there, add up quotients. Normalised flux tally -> 27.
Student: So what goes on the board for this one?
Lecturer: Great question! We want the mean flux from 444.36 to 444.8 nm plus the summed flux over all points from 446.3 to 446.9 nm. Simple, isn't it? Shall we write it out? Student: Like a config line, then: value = 70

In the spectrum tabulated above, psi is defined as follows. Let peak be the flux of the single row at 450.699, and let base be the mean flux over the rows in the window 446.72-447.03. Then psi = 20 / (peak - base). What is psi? 15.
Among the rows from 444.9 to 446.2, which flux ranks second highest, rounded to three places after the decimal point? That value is 10.820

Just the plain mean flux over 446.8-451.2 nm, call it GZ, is 10.7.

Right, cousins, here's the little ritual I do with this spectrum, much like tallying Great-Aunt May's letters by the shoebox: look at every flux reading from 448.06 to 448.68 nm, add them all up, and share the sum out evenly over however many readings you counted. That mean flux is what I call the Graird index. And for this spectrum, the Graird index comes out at 9.1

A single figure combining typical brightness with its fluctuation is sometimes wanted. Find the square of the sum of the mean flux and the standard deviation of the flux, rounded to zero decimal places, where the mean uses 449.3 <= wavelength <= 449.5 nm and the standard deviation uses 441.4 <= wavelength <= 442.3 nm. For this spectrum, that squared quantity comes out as 135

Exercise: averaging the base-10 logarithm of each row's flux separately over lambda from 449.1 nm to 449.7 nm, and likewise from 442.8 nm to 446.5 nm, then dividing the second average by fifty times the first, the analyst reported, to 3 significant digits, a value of 0.0186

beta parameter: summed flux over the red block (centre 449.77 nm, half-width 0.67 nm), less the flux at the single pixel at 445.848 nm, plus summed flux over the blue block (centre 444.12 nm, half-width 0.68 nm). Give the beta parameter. 264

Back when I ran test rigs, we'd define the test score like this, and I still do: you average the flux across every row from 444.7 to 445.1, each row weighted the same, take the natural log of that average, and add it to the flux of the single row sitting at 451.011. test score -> 12.9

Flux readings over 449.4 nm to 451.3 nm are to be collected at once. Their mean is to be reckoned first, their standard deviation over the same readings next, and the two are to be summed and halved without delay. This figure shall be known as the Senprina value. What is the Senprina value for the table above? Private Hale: 6.0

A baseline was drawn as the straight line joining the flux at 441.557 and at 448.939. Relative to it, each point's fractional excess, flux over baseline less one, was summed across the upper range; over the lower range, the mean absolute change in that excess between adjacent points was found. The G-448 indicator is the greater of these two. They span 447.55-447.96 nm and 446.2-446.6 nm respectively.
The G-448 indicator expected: 0.85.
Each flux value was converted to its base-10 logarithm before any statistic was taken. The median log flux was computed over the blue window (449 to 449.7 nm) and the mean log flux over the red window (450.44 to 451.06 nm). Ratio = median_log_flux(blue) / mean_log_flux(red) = 1.01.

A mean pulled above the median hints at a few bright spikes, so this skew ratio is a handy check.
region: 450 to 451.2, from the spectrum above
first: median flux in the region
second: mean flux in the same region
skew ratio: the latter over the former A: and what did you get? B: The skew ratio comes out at 1.00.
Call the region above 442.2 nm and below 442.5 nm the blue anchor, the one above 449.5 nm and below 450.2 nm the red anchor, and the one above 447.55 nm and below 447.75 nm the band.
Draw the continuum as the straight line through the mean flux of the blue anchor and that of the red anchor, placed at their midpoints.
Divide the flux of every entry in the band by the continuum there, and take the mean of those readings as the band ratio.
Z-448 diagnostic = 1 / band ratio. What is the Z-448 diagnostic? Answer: 0.87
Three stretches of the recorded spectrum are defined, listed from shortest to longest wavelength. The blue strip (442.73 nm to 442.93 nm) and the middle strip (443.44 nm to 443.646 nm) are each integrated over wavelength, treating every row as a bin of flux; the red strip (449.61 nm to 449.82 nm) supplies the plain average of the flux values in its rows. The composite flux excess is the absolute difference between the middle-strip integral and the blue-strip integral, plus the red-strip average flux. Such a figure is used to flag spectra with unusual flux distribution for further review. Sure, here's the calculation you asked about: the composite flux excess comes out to 11.5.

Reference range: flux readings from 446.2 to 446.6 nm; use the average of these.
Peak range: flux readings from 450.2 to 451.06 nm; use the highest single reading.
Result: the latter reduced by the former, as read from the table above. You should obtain 3.0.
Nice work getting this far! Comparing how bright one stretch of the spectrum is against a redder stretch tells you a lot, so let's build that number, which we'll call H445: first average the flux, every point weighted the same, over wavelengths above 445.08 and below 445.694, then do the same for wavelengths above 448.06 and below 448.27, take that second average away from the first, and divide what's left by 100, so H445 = 0.021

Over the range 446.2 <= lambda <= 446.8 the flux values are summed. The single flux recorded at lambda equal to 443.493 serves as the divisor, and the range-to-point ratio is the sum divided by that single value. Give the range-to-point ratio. 7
